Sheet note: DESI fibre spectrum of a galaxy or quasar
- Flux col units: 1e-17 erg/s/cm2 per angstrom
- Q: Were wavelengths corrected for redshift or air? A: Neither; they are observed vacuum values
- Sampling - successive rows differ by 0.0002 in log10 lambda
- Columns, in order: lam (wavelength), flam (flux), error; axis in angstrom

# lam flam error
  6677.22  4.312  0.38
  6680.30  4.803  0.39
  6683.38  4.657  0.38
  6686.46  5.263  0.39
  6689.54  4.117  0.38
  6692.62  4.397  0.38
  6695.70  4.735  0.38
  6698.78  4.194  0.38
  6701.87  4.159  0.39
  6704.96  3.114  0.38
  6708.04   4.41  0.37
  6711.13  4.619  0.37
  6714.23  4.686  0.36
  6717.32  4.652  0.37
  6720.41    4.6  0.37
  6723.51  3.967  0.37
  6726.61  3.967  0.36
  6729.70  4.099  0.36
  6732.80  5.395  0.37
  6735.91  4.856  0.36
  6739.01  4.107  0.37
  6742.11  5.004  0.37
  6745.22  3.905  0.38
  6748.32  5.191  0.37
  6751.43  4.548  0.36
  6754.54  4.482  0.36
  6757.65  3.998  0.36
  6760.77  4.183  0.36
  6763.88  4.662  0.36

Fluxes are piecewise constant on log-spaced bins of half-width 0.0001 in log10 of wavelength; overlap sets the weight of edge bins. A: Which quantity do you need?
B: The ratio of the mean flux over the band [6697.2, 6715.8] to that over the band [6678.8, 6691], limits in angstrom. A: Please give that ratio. 0.89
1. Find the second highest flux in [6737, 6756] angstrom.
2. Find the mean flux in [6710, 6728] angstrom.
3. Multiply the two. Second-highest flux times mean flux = 22.1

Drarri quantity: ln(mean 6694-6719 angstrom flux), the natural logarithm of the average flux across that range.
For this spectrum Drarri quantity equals 1.46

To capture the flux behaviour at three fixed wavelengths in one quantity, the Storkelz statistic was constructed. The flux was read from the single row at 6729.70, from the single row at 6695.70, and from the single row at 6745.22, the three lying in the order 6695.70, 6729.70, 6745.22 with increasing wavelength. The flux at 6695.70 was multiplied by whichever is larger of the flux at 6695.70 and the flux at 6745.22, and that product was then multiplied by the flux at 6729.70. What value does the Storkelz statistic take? 92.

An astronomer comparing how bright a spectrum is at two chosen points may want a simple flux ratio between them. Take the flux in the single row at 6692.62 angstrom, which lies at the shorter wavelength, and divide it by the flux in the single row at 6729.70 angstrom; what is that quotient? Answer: 1.07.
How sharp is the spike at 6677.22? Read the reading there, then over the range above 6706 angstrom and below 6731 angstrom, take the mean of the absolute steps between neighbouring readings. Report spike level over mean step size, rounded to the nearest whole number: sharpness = 27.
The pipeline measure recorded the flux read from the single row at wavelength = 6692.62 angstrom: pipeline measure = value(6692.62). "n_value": 4.397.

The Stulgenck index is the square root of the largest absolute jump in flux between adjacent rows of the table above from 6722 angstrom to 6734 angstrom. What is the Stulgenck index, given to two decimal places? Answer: 1.14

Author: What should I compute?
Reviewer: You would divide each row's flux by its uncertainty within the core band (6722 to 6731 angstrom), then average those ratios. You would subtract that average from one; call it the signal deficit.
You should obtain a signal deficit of -10.0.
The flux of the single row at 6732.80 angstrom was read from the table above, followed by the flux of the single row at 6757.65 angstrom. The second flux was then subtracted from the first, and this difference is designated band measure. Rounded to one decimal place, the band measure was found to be 1.4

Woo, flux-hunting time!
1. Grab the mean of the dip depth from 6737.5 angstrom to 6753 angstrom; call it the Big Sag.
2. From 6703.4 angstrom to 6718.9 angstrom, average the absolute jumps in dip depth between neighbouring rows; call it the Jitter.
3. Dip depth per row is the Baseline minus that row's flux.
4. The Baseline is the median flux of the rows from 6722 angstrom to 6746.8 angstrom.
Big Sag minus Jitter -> -0.85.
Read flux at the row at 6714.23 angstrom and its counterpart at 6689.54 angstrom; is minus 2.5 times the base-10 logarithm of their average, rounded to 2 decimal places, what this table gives -1.61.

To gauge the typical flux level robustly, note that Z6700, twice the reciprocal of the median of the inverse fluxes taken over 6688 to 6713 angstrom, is 8.6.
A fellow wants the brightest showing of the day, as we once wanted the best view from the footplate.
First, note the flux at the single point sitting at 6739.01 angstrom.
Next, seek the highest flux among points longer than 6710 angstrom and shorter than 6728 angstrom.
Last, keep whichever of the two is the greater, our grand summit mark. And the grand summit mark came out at 4.69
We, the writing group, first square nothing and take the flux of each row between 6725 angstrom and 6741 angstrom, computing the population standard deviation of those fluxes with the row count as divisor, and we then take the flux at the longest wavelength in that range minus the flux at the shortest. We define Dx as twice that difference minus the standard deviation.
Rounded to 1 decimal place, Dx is -0.3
